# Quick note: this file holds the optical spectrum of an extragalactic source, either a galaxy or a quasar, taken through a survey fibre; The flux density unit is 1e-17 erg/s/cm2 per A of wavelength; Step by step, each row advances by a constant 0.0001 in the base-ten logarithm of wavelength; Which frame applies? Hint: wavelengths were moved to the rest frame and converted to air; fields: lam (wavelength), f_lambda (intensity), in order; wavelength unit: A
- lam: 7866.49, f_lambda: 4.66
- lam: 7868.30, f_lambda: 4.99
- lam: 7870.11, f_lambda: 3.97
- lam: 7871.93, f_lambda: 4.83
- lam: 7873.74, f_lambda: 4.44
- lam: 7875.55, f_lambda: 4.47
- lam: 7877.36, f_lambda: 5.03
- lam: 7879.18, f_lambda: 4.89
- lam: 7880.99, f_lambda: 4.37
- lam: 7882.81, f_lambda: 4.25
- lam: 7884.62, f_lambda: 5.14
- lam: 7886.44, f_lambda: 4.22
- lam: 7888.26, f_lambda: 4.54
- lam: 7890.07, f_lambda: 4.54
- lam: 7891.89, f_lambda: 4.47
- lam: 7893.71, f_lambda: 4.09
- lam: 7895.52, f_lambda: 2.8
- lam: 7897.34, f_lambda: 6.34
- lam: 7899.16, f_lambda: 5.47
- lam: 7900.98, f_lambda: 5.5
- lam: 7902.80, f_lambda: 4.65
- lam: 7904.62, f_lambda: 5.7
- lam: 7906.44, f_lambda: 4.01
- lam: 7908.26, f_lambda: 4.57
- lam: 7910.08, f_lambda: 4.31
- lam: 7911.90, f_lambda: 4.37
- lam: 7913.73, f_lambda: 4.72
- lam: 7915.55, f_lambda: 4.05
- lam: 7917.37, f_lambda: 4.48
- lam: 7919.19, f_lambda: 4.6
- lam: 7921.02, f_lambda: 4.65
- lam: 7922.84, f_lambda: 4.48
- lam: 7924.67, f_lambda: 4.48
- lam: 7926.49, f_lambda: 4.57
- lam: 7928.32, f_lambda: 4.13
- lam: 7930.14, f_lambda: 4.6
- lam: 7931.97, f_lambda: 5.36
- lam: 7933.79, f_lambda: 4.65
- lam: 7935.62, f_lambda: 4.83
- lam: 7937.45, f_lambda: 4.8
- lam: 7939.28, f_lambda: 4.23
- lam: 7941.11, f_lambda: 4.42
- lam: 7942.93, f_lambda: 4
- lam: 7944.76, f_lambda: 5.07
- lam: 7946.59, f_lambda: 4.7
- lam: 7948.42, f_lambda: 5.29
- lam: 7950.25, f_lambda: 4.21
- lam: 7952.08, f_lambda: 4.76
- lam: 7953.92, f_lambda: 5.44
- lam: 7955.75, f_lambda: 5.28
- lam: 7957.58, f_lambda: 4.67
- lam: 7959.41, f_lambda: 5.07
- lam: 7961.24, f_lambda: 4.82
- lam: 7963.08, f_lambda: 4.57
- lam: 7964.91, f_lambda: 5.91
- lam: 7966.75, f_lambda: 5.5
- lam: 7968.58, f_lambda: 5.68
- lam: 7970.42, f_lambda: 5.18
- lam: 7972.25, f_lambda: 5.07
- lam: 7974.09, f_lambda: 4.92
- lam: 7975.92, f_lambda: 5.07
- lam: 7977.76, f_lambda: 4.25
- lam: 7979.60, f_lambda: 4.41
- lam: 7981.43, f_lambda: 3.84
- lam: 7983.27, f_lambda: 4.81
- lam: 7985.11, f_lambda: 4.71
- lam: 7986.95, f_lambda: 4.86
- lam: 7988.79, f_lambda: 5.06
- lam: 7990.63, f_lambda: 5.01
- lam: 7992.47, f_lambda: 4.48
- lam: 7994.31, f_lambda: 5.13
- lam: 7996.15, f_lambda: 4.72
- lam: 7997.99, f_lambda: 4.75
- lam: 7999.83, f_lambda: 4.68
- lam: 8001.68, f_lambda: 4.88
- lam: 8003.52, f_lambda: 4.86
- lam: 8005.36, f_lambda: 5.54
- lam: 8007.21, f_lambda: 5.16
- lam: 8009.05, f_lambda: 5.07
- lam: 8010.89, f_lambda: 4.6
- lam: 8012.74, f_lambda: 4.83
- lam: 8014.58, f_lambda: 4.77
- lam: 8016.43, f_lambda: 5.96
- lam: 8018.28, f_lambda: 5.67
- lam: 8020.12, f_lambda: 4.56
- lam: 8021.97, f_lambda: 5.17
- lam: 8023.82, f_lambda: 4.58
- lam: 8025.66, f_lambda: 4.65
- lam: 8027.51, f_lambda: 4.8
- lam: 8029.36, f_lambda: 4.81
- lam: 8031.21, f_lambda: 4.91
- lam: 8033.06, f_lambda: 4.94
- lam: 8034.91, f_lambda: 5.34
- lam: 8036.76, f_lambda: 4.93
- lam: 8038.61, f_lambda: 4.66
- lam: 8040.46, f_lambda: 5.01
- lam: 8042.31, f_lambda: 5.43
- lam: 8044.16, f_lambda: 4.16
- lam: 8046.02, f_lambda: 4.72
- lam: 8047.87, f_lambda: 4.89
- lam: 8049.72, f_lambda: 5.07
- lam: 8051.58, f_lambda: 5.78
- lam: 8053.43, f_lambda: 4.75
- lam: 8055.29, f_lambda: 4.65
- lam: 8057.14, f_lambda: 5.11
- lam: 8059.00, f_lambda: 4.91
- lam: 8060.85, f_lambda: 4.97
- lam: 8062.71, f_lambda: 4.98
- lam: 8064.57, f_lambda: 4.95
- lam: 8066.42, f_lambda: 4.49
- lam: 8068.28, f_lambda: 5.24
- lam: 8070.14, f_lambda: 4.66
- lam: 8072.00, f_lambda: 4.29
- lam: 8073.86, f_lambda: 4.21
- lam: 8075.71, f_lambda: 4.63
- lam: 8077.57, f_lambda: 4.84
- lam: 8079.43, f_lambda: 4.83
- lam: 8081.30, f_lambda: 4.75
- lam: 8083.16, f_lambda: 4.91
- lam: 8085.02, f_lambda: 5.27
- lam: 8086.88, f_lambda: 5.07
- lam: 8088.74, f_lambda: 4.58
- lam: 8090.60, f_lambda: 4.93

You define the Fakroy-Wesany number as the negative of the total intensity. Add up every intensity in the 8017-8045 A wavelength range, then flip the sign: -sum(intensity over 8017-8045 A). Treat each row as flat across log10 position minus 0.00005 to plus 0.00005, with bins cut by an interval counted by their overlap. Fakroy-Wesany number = -74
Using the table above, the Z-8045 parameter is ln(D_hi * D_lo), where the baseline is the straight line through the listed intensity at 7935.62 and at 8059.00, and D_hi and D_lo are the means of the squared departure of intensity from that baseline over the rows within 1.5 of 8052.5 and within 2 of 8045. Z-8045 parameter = -2.2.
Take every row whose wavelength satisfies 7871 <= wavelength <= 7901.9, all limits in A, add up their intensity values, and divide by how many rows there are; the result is 4.67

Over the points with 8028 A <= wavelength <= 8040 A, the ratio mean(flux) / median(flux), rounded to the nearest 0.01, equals 1.00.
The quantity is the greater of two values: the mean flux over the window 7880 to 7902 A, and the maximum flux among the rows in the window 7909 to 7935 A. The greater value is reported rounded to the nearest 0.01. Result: 5.36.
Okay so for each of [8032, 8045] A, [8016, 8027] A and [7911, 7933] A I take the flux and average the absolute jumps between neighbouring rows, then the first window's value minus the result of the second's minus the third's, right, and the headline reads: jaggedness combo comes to 0.31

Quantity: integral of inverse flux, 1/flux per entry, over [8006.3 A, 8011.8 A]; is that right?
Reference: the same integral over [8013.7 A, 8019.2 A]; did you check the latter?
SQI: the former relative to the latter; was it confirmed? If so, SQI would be 1.10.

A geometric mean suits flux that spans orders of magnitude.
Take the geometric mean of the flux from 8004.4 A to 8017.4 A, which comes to 5.11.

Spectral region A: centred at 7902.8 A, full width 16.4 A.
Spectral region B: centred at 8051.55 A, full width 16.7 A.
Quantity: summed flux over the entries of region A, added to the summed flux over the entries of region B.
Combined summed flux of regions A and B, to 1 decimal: 87.4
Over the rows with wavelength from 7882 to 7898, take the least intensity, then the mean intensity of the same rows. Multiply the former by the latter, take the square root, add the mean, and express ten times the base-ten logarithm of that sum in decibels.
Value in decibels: 9.0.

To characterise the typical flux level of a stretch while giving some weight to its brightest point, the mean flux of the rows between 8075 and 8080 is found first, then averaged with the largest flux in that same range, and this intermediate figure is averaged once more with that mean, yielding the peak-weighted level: 4.8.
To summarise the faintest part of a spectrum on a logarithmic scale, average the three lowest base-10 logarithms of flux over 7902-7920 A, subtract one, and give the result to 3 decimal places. -0.385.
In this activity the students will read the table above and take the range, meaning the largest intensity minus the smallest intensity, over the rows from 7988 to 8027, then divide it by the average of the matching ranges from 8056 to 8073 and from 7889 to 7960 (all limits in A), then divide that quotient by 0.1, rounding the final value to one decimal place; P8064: 6.6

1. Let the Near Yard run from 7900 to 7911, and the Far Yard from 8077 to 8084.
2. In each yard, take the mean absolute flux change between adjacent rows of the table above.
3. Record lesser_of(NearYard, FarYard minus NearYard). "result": -0.8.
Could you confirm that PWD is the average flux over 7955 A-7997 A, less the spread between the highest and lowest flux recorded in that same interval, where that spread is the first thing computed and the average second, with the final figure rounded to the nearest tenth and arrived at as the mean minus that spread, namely 2.8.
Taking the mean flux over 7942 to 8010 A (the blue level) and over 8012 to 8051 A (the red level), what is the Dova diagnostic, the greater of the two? 4.95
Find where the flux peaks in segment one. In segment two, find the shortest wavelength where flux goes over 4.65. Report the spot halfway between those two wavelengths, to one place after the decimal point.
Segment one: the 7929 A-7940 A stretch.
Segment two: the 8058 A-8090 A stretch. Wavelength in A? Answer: 7995.5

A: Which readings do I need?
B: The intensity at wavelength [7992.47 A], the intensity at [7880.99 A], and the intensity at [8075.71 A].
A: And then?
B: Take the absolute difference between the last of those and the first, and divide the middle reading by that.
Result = 29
